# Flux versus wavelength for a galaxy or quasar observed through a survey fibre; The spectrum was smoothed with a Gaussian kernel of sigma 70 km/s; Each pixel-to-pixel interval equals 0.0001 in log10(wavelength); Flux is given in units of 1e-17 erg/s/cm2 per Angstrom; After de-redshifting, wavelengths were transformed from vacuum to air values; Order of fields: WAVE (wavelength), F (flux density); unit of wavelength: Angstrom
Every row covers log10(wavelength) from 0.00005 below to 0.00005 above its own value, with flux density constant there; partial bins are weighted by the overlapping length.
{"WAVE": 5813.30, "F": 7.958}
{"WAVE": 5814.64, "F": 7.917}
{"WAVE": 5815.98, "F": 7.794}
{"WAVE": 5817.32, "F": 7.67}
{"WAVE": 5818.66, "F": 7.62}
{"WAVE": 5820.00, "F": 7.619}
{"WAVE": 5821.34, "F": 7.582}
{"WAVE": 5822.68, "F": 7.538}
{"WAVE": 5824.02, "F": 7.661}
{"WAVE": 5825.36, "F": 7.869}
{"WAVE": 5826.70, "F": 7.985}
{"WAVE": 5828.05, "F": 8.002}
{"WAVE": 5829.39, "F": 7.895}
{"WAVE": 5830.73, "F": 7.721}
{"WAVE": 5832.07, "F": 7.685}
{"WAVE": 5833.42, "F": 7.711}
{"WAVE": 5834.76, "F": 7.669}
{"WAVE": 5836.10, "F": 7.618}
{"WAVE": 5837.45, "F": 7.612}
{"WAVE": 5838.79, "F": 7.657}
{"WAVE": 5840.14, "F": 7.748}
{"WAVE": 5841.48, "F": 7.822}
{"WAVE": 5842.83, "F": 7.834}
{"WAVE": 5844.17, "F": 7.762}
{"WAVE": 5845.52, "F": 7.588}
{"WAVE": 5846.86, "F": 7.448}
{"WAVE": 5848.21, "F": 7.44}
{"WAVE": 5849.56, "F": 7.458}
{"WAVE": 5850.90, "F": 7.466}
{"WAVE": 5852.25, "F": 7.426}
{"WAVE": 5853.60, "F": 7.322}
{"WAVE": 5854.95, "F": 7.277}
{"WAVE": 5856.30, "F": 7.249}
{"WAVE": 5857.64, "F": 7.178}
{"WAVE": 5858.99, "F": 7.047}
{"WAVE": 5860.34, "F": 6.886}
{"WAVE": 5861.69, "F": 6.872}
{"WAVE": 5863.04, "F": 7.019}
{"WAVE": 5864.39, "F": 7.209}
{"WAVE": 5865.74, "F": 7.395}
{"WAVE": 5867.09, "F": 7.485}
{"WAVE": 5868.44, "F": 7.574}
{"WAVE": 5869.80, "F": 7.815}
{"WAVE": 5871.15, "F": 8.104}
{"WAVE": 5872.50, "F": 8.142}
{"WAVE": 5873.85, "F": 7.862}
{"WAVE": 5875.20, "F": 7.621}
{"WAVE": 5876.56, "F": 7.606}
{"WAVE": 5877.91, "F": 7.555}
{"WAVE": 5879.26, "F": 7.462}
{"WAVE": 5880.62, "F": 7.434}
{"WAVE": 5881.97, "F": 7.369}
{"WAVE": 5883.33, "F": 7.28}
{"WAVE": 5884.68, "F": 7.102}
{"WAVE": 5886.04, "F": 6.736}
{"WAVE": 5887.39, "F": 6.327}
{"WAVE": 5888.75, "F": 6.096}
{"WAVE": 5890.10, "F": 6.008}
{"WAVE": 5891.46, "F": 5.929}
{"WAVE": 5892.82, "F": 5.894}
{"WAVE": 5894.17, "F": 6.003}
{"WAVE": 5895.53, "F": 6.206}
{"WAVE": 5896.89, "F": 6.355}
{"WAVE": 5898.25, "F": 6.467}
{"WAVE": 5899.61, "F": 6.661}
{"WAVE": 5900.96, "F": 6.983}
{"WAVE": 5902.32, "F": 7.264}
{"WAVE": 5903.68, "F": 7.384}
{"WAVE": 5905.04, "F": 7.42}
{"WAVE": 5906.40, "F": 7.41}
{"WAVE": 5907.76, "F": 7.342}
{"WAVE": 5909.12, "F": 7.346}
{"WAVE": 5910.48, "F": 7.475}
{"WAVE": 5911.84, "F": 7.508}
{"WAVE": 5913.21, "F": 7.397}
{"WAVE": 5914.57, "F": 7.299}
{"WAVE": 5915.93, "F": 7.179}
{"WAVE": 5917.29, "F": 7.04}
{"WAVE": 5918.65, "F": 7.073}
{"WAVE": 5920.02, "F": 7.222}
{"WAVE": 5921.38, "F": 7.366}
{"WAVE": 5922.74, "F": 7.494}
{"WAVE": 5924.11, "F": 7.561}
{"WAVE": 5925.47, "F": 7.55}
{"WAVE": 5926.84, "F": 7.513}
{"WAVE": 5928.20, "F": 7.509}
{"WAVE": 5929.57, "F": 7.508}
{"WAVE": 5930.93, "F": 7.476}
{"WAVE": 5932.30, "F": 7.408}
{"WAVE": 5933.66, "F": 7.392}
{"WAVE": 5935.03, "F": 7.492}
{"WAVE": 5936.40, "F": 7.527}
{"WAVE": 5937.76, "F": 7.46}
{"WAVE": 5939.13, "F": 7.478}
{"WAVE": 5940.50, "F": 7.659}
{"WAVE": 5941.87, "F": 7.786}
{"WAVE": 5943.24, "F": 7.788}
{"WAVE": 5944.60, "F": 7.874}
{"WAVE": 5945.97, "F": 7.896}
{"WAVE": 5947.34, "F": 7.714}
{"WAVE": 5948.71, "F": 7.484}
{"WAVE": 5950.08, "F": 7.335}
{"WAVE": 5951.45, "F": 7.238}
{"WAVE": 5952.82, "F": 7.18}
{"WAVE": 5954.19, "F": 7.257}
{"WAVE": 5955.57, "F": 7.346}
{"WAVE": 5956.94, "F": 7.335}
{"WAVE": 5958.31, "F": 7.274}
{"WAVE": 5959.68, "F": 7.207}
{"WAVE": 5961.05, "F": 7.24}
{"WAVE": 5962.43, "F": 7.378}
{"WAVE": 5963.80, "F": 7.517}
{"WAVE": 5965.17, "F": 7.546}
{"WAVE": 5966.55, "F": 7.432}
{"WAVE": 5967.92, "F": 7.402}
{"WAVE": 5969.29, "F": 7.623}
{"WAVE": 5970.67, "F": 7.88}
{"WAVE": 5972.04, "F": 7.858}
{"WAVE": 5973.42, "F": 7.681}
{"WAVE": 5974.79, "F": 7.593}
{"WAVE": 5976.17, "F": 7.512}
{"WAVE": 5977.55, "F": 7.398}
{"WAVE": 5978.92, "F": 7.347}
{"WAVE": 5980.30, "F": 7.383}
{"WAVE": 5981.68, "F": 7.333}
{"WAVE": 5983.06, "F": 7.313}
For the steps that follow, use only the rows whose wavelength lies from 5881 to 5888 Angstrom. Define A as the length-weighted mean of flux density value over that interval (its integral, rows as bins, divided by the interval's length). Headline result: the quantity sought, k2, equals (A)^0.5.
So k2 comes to 2.64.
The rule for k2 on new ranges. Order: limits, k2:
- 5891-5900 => 2.49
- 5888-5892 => 2.45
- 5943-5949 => 2.79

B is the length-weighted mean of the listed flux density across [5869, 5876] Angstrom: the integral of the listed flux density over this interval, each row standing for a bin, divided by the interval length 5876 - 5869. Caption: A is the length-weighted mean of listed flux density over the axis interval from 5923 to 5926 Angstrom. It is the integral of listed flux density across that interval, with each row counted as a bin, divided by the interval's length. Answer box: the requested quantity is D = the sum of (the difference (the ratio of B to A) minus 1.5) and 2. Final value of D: 1.55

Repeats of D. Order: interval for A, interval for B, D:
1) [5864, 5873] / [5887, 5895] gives 1.29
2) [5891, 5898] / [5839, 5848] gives 1.76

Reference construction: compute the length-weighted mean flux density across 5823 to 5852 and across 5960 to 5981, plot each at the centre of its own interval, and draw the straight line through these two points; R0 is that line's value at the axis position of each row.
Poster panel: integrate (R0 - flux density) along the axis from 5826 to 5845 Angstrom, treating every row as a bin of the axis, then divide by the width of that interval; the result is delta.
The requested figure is -0.07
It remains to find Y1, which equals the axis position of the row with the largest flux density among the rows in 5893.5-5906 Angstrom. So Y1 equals 5905.04 Angstrom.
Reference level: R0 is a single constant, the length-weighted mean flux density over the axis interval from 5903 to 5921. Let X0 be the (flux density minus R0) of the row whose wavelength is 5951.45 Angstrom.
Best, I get -0.08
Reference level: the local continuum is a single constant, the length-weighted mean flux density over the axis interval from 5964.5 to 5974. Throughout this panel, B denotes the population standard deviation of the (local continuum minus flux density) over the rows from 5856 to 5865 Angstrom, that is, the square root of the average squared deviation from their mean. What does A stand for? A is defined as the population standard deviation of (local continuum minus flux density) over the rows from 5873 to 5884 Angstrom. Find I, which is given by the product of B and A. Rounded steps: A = 0.17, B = 0.14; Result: 0.024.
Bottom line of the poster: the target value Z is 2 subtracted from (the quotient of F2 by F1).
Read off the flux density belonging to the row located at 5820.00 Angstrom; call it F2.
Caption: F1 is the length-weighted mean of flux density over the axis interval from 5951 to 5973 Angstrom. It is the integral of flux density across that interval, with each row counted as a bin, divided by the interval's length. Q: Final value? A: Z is -0.97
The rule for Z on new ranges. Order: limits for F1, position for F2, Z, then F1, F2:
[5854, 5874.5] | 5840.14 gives -0.95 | 7.41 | 7.748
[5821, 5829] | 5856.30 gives -1.07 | 7.78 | 7.249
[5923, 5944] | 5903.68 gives -1.02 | 7.54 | 7.384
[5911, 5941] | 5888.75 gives -1.18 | 7.41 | 6.096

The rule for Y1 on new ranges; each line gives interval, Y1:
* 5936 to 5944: 5943.24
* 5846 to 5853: 5850.90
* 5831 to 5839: 5833.42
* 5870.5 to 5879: 5872.50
